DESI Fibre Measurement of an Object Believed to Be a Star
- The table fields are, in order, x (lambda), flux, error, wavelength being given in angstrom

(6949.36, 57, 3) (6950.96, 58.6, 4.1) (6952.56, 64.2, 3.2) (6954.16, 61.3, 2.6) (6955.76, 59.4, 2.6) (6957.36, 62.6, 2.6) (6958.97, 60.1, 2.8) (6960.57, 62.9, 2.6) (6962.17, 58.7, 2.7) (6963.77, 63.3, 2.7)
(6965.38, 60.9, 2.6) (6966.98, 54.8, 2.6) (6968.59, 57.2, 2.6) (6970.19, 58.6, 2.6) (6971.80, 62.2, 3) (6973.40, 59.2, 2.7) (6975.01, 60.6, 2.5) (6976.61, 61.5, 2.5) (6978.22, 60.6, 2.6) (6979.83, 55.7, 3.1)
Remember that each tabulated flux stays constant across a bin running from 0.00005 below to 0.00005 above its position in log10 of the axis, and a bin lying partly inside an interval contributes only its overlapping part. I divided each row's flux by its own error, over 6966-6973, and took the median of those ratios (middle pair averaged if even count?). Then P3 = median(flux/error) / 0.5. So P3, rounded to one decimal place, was 43.1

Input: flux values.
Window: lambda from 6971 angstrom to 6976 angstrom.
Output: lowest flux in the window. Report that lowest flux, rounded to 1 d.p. 59.2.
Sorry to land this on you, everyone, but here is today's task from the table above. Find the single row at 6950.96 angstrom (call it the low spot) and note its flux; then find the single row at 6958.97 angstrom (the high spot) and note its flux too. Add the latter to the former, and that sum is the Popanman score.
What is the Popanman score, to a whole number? 119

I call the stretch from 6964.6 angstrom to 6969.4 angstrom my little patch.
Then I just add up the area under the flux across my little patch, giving 277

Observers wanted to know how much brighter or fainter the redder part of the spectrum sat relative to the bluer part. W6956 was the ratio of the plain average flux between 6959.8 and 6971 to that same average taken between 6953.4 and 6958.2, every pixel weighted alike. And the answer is 0.97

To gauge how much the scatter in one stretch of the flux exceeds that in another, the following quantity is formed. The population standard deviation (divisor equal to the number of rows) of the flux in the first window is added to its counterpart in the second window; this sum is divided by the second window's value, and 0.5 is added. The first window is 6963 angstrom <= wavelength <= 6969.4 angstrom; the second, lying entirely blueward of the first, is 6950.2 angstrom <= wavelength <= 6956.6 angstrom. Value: 3.0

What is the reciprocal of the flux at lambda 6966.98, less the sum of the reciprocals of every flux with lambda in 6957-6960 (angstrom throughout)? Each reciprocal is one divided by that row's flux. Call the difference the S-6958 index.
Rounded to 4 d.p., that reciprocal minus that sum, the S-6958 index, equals -0.0144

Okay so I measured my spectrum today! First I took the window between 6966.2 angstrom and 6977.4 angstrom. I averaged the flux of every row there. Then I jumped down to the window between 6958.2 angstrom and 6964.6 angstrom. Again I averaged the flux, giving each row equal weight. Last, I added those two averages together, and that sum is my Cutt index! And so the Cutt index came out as 120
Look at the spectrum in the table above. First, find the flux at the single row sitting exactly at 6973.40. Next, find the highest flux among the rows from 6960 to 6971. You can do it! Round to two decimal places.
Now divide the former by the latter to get 0.94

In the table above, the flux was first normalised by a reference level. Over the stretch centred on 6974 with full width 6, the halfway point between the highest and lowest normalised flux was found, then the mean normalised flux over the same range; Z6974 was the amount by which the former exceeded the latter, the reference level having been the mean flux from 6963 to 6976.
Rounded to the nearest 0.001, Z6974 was -0.003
